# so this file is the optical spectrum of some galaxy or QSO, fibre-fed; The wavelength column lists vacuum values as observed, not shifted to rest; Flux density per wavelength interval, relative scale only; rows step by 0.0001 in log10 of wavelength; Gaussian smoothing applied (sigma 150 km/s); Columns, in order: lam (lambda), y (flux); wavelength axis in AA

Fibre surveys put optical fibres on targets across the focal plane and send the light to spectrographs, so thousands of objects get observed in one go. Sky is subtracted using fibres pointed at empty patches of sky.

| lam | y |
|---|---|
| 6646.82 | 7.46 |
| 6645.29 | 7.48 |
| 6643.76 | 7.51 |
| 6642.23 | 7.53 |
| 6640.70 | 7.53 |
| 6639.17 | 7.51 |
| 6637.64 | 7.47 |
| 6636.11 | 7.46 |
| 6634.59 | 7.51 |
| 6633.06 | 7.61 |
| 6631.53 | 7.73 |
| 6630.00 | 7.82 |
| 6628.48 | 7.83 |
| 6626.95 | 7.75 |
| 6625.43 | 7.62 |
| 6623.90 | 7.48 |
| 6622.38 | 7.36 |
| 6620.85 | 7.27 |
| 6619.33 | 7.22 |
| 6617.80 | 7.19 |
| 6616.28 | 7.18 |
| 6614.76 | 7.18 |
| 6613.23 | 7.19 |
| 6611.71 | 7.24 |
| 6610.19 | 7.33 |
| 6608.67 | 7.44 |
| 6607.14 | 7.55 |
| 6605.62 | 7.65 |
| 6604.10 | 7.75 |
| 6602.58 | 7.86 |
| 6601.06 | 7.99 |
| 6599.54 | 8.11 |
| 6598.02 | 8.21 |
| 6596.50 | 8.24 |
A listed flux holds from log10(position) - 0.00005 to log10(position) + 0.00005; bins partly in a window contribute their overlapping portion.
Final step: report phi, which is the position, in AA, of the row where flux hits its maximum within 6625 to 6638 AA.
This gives 6628.48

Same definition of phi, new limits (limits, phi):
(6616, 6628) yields 6626.95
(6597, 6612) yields 6598.02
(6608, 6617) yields 6608.67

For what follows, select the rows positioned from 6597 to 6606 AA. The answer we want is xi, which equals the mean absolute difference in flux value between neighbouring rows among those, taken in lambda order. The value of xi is 0.11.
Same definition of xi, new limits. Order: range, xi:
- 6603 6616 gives 0.08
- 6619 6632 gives 0.09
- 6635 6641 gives 0.02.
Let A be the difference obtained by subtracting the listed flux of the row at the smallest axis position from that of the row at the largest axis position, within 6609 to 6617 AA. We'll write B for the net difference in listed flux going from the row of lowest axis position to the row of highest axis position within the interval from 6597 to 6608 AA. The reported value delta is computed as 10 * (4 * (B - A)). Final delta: -20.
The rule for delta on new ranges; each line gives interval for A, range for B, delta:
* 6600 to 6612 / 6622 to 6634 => 40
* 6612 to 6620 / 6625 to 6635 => -6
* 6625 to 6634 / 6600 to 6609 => -22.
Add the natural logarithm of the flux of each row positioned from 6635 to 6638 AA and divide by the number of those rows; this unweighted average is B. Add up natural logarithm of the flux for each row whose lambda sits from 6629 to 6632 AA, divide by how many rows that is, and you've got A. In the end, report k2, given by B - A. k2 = -0.04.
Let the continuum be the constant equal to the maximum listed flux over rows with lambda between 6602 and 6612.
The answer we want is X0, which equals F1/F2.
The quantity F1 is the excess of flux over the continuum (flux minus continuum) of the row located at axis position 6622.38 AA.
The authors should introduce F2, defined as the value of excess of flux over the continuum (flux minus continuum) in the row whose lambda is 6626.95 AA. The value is 4.5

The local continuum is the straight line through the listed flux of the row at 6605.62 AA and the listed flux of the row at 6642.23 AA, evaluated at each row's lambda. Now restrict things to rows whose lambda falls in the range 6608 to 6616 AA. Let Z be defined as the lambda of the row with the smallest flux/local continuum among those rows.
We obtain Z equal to 6614.76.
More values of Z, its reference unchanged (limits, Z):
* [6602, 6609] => 6608.67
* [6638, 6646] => 6645.29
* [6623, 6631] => 6623.90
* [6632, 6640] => 6636.11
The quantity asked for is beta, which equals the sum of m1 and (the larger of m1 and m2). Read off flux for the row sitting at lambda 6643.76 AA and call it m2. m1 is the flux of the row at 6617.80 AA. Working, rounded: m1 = 7.19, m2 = 7.51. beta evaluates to 14.7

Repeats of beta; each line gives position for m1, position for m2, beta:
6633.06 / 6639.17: 15.2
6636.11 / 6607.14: 15.0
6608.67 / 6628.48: 15.3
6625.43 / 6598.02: 15.8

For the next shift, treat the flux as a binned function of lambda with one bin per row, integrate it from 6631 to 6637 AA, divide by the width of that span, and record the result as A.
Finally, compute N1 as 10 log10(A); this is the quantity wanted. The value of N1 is 8.79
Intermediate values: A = 7.57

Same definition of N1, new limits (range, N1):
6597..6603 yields 9.06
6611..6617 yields 8.57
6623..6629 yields 8.84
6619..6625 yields 8.67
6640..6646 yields 8.76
